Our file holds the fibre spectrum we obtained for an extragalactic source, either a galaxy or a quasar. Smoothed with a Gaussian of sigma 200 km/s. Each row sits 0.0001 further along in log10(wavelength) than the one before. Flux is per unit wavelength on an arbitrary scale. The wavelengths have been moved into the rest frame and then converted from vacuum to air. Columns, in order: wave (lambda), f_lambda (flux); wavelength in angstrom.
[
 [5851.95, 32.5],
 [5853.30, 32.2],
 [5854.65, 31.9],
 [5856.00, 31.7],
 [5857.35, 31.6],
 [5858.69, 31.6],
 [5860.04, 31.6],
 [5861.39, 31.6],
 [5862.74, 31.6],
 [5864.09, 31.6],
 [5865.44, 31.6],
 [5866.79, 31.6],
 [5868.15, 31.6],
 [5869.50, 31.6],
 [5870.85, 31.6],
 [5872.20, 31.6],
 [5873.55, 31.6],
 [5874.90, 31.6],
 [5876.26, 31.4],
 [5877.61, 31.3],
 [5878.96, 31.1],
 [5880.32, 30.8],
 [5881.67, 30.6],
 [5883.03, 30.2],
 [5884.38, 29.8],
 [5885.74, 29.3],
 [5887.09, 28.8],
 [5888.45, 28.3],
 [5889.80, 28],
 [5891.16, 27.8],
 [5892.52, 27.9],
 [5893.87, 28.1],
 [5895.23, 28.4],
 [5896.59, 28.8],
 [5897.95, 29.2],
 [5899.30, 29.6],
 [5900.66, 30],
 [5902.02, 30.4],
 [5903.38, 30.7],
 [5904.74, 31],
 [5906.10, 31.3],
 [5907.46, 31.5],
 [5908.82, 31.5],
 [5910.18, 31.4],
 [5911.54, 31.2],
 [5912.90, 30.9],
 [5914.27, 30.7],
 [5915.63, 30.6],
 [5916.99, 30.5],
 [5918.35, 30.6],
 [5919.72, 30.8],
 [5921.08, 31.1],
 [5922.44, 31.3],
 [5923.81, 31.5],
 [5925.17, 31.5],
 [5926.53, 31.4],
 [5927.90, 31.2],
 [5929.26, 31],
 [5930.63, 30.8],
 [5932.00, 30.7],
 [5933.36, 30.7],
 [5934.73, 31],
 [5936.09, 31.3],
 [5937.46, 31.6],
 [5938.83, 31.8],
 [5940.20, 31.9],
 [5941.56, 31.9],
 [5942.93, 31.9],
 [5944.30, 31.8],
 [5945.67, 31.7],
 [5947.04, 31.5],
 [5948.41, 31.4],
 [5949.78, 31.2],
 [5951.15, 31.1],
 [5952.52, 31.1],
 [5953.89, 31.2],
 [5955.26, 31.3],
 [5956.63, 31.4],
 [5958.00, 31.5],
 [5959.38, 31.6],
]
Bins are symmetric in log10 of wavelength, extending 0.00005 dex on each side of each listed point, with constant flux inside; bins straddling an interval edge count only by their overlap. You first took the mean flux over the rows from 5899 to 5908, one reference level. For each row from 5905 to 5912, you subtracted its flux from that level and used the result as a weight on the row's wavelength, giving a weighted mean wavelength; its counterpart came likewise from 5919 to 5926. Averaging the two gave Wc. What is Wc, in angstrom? 5916.0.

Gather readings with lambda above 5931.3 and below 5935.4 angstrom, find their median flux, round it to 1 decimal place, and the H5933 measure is 30.7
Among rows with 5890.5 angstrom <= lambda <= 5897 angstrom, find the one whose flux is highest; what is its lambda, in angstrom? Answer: 5896.59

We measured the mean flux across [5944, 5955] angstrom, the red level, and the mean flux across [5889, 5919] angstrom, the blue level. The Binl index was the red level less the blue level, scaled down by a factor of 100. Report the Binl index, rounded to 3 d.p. 0.014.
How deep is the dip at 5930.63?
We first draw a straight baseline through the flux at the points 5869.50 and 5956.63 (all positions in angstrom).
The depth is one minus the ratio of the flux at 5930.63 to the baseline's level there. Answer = 0.021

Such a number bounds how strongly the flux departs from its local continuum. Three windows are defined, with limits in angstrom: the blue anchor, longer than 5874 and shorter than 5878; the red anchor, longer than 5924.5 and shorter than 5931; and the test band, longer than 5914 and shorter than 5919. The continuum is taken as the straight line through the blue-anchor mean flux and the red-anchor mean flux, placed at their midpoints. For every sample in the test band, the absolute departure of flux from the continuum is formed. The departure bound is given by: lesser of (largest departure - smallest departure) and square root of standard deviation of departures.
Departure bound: 0.19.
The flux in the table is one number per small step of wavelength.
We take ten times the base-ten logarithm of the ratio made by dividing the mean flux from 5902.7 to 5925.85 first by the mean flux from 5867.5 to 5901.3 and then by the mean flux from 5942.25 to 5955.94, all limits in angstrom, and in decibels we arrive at -14.8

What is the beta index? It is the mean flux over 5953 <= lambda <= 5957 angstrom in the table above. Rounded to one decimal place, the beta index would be 31.3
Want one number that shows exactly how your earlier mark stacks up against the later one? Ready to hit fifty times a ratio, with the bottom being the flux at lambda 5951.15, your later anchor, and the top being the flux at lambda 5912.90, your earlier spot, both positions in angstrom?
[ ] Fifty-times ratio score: 49.7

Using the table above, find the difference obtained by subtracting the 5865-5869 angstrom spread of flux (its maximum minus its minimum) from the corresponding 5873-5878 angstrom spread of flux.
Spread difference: 0.30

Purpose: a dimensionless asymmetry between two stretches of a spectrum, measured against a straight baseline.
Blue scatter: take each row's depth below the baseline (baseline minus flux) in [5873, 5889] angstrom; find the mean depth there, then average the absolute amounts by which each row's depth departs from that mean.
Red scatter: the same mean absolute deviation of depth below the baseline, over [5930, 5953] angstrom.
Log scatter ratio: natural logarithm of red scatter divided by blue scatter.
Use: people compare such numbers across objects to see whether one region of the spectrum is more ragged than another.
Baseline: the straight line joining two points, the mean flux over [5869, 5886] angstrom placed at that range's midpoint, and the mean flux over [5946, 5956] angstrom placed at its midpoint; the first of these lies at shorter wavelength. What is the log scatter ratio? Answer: -1.0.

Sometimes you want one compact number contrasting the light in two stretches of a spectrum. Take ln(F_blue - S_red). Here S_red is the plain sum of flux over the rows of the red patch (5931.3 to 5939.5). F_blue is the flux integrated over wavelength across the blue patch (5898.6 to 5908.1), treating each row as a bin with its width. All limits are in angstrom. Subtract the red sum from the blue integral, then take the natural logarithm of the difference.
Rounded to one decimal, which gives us 4.6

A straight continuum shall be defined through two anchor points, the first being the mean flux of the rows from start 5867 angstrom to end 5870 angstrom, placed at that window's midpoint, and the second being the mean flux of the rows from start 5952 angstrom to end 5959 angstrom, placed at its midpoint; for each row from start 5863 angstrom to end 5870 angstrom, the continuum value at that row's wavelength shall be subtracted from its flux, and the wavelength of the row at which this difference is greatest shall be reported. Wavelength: 5869.50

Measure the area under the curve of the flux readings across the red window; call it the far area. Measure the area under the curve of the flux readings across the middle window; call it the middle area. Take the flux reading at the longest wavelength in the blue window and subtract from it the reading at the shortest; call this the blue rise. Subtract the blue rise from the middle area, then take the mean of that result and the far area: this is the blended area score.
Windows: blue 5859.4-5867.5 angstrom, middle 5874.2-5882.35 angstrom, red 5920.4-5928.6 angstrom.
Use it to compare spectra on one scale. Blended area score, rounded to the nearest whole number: 255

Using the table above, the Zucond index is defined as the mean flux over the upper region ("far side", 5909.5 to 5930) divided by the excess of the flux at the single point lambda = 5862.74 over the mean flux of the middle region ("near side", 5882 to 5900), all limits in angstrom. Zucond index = 11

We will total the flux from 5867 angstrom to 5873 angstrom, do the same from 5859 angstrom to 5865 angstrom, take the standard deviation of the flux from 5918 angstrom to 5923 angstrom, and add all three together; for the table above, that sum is 253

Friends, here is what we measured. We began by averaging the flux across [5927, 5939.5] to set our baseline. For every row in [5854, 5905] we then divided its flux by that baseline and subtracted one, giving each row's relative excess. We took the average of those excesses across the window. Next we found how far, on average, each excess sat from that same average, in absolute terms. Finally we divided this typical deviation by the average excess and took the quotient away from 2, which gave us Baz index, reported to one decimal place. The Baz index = 3.8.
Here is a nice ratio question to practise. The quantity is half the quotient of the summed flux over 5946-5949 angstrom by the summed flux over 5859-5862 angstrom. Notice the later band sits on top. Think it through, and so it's 0.498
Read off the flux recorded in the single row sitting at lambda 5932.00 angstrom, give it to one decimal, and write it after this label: 30.7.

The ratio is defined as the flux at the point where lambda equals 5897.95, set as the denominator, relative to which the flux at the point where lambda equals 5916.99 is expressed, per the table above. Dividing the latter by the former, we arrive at 1.04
